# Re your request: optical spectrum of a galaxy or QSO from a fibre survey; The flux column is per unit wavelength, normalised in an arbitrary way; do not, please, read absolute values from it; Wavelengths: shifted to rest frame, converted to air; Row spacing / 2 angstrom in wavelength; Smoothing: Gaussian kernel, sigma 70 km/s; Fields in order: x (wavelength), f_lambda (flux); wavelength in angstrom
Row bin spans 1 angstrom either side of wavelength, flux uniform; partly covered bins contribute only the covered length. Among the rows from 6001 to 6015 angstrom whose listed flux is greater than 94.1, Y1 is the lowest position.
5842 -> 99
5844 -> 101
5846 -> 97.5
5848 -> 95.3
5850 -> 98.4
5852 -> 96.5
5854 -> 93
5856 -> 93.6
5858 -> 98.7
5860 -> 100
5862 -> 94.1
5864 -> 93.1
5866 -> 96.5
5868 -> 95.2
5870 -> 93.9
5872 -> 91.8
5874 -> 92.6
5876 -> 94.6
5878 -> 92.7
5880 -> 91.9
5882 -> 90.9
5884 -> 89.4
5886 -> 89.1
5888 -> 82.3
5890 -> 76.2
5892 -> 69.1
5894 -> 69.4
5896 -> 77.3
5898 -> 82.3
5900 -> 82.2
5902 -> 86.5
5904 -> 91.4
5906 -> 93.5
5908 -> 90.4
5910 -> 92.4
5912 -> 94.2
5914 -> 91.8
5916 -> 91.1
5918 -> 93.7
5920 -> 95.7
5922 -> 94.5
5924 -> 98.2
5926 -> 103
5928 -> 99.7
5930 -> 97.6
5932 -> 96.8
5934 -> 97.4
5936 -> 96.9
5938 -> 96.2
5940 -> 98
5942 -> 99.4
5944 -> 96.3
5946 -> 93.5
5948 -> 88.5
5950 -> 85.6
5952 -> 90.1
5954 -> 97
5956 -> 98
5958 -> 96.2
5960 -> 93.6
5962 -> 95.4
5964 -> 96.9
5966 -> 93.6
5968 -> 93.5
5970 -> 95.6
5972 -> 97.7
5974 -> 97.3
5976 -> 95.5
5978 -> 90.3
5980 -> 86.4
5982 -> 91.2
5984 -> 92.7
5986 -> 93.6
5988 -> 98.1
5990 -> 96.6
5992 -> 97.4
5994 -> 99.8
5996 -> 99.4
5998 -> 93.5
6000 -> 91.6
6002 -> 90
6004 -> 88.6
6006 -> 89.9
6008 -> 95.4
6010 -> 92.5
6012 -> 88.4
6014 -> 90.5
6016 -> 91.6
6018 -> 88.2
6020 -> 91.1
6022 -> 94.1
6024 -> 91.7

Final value 6008 angstrom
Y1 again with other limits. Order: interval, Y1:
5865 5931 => 5866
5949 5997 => 5954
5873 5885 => 5876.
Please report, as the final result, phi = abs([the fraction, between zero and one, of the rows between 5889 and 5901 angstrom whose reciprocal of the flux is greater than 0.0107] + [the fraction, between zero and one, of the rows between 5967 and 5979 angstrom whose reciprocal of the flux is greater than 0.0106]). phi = 1.3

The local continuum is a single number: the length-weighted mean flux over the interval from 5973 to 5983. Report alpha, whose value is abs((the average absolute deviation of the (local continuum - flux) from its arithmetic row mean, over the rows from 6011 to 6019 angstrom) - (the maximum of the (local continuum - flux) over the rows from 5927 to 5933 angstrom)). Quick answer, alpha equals 6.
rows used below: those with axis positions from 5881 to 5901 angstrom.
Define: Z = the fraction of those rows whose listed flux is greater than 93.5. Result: 0.00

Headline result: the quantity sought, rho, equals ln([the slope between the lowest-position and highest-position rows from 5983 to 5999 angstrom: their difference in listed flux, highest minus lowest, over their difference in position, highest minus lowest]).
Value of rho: -2.9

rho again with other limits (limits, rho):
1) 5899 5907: 0.6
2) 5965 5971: -0.7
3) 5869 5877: -2.1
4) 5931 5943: -1.3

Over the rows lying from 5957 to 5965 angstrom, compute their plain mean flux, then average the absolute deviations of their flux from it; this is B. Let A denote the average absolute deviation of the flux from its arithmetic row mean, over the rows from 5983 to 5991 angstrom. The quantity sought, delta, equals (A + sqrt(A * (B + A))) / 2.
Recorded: 2.3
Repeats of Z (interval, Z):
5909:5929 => 0.70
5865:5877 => 0.67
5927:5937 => 1.00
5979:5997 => 0.67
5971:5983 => 0.50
